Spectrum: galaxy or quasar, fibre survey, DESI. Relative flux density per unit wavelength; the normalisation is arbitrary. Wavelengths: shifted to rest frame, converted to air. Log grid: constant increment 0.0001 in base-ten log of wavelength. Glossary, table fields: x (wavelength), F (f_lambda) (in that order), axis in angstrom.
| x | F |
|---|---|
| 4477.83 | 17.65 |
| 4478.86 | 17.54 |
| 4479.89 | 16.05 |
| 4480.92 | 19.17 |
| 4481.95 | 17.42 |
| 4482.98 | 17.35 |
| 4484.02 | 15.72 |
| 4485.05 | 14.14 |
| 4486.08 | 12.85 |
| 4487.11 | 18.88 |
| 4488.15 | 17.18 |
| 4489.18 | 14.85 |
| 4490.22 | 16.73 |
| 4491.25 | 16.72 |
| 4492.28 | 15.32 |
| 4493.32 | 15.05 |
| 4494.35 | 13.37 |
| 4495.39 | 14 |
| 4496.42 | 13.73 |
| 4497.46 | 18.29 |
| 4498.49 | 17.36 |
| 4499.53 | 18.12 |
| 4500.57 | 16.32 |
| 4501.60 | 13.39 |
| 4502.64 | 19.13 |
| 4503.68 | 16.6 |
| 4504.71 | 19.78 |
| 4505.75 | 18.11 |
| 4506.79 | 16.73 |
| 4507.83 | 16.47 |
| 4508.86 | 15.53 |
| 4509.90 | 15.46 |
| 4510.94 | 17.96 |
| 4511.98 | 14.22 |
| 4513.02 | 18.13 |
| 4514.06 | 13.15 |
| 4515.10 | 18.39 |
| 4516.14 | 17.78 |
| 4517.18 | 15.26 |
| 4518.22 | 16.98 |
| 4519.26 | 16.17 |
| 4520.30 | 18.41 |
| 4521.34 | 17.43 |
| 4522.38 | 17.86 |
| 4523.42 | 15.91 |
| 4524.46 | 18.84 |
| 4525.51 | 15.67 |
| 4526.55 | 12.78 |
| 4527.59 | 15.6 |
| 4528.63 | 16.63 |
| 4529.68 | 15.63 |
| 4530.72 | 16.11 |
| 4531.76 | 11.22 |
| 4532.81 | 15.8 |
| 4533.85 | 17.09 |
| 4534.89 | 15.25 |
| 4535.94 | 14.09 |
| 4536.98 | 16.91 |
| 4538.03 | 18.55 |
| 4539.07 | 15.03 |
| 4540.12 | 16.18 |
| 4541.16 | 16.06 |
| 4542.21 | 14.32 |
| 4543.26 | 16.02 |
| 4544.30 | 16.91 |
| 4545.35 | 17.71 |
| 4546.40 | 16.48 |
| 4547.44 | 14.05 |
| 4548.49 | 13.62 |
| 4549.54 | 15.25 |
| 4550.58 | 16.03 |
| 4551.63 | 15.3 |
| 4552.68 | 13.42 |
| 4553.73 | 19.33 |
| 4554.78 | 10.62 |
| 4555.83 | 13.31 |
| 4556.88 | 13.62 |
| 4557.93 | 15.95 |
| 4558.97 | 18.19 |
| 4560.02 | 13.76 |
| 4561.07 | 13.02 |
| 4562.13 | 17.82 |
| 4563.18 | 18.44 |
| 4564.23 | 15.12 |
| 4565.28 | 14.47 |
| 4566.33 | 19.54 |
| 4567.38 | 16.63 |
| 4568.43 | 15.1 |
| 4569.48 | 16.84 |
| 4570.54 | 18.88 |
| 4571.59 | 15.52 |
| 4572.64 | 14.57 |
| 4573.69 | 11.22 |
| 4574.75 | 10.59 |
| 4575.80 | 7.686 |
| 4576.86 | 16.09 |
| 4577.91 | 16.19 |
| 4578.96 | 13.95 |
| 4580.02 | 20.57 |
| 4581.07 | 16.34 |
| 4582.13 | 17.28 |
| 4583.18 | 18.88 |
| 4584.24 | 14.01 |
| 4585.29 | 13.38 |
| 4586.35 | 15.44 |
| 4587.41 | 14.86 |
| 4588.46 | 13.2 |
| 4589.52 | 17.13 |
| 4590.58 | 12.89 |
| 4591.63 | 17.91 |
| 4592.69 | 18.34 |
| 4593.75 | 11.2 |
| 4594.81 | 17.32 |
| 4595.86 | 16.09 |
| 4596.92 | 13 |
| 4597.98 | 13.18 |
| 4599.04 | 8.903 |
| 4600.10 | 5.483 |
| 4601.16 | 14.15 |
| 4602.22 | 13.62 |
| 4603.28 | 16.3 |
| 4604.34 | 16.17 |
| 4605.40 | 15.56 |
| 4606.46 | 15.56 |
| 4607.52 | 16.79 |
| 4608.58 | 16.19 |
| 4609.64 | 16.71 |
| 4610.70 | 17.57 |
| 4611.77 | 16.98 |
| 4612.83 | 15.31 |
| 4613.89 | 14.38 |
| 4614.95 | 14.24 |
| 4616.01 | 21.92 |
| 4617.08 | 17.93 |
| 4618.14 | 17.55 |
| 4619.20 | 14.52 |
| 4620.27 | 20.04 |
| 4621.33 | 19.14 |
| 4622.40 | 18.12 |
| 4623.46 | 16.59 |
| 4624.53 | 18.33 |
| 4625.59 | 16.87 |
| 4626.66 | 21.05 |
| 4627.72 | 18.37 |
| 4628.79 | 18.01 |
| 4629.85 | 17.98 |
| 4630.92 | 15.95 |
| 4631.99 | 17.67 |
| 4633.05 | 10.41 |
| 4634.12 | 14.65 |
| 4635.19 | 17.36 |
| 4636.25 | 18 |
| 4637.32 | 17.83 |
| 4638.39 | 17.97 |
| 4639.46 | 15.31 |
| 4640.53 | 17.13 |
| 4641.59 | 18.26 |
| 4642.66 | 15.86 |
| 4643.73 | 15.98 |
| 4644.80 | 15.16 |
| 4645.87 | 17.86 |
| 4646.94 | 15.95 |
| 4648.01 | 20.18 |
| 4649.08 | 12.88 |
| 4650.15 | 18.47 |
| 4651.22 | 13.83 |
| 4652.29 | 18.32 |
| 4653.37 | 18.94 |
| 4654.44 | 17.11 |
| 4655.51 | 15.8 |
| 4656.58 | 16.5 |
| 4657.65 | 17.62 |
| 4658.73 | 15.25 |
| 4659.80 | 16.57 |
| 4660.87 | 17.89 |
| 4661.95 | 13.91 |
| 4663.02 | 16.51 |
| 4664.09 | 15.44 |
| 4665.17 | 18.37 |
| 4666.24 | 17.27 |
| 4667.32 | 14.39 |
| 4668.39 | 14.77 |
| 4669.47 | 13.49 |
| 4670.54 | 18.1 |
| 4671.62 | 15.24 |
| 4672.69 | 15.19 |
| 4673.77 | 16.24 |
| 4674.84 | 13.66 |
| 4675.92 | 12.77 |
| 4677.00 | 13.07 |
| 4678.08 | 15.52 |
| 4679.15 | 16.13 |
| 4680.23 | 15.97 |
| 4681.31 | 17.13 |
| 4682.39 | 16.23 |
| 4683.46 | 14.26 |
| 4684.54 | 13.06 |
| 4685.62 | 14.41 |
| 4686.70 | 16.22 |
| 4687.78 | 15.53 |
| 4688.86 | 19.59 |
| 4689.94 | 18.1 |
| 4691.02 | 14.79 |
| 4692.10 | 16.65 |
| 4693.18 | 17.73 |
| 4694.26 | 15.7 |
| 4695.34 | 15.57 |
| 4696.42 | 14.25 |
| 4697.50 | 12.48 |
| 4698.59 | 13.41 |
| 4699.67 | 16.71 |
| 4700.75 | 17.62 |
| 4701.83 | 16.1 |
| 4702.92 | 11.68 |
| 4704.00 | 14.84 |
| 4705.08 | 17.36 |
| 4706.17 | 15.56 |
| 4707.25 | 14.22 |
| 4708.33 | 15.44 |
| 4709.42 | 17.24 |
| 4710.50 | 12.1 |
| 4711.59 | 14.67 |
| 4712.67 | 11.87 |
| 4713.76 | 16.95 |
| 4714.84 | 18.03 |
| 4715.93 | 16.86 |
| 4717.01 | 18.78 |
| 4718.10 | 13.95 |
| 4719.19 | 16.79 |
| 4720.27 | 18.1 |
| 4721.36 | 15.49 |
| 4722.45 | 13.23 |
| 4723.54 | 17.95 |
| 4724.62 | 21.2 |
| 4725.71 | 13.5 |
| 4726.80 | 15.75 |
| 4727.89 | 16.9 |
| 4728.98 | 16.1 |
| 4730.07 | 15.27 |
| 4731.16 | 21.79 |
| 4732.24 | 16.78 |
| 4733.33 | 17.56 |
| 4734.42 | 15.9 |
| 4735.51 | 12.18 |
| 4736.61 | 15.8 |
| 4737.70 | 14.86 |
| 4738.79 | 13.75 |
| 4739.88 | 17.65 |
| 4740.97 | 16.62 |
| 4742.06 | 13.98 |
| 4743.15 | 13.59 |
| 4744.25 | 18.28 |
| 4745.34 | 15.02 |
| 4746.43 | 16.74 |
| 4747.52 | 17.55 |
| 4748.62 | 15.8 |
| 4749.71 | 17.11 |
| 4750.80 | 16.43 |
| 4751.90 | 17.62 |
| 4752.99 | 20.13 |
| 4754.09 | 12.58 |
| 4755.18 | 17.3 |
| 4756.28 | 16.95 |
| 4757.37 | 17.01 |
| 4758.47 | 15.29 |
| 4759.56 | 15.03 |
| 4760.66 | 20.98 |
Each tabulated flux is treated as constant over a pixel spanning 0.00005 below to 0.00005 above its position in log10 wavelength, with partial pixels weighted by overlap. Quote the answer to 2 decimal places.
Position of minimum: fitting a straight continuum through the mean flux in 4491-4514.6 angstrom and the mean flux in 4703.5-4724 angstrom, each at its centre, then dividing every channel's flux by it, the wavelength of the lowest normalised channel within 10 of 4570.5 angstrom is 4575.80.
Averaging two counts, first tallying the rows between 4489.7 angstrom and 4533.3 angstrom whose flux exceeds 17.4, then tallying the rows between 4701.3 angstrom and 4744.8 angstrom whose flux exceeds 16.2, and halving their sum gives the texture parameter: 15.0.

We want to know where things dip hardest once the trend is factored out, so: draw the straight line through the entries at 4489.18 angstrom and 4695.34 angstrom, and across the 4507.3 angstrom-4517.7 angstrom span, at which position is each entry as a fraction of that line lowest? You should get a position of 4514.06 angstrom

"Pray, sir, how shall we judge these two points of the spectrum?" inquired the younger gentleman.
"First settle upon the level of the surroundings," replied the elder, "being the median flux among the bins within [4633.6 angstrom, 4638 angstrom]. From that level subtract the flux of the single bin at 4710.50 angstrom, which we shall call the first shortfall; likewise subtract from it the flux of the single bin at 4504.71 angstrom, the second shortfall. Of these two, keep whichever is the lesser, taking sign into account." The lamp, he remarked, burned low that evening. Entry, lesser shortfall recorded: -2.2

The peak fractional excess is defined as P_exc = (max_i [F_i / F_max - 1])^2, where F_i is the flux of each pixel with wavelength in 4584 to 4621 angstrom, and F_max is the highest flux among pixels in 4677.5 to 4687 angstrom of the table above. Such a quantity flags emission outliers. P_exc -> 0.078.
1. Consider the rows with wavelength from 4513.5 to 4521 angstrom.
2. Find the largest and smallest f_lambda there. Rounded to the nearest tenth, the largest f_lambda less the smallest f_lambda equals 5.3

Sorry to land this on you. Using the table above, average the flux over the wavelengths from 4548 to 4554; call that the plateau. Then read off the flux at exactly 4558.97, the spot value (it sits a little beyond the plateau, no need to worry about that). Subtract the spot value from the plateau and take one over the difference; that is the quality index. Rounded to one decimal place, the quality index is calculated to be -0.4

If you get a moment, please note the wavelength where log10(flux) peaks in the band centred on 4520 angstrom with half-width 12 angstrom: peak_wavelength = 4524.46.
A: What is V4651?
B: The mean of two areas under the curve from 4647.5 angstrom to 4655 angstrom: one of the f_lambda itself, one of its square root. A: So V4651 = 80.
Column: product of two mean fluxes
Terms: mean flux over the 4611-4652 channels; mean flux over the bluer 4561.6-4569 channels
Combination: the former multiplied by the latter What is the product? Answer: 284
